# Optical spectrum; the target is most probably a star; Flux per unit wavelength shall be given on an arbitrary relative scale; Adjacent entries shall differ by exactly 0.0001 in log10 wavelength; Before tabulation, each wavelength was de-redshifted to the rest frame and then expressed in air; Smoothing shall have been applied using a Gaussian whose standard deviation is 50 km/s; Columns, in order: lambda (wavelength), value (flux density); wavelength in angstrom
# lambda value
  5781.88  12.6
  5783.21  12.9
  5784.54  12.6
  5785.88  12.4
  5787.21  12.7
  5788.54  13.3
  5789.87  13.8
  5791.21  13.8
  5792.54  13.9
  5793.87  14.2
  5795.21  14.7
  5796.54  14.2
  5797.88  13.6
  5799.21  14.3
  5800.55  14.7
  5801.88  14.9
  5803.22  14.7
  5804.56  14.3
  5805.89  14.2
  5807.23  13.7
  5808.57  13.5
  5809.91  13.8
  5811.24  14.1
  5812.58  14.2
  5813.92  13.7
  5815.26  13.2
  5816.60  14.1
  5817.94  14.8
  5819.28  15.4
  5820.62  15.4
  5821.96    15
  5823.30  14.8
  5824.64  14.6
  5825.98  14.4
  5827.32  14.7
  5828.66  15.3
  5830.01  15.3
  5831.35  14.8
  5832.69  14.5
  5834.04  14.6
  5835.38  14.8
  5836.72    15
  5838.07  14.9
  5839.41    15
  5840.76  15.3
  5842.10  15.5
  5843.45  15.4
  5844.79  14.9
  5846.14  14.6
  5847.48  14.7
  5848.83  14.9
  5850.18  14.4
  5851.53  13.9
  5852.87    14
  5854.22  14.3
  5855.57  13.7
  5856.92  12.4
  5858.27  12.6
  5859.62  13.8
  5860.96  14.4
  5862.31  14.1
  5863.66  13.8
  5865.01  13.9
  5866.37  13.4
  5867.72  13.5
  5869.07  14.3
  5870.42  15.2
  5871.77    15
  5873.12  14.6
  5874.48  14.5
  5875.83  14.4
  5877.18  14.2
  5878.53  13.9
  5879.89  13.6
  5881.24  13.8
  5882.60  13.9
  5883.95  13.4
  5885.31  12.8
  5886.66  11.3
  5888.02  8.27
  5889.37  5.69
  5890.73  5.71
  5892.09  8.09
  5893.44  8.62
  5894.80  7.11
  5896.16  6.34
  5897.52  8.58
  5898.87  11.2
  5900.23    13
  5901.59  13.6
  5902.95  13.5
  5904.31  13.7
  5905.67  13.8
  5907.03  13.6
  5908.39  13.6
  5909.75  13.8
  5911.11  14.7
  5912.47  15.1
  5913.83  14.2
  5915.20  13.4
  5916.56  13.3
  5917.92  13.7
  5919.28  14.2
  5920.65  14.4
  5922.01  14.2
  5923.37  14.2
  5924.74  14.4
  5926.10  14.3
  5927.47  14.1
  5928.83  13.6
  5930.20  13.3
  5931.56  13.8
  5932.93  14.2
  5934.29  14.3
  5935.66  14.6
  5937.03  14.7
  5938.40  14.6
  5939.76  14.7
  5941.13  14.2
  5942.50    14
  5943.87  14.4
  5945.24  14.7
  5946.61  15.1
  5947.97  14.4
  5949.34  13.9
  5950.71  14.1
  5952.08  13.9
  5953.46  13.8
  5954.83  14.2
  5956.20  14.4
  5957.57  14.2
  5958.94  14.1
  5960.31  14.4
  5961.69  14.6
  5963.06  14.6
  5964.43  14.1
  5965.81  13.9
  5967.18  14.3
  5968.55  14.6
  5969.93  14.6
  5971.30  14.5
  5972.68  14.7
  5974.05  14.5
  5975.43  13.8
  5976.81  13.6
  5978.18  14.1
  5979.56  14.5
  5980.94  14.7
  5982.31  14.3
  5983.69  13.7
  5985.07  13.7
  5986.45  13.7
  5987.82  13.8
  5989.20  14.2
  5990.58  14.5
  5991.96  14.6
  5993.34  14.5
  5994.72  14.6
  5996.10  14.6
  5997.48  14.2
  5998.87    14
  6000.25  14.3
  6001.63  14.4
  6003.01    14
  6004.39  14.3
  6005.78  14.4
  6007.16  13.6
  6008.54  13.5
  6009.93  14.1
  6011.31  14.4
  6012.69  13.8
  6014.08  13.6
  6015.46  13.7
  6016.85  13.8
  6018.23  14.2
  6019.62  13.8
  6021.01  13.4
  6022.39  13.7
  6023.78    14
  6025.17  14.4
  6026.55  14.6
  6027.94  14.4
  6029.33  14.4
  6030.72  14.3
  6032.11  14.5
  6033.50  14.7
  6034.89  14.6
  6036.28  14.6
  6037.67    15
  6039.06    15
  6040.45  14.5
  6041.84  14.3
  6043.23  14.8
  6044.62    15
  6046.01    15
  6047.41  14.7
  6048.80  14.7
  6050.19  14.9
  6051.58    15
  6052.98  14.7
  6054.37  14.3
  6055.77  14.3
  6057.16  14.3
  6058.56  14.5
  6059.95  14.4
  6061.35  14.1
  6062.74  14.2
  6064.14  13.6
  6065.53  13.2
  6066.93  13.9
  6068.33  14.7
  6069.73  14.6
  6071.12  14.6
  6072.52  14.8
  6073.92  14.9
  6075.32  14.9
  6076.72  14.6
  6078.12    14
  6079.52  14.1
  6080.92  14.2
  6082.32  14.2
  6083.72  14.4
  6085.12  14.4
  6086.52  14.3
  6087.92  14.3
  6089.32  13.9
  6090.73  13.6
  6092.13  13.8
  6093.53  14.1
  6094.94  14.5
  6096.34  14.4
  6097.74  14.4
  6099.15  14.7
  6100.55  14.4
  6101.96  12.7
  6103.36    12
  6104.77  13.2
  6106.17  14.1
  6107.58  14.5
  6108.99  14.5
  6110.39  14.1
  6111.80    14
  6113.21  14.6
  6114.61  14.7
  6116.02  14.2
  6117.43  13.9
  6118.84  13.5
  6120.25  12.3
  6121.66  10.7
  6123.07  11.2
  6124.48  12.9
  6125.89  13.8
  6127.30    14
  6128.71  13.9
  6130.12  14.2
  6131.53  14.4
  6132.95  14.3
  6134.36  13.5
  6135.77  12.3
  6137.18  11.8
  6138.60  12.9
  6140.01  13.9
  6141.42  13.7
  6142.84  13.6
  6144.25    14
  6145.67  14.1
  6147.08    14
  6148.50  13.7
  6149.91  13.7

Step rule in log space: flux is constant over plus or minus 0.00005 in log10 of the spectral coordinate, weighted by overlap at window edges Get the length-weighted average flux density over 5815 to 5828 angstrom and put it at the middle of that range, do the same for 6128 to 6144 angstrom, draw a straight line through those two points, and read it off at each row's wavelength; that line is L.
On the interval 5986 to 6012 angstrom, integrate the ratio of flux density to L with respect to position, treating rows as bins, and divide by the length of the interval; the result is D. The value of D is 1.01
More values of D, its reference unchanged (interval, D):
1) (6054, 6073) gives 1.03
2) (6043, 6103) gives 1.04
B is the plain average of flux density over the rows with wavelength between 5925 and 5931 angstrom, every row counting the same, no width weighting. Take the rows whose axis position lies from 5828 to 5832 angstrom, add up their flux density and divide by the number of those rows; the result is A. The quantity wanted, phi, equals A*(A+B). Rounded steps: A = 15.1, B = 13.8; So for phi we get 438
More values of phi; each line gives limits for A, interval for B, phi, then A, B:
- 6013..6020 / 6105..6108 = 389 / 13.8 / 14.3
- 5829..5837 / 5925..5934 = 426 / 14.8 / 13.9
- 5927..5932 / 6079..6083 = 382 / 13.7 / 14.2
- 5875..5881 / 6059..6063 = 396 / 14.0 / 14.2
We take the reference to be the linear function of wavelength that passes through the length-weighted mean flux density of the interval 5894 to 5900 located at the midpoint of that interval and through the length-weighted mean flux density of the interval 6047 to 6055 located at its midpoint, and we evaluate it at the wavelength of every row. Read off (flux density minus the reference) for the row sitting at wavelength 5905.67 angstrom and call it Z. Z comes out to 5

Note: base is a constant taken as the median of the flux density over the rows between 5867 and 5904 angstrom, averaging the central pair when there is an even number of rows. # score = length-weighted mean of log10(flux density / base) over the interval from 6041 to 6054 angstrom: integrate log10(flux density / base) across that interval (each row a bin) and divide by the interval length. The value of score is 0.039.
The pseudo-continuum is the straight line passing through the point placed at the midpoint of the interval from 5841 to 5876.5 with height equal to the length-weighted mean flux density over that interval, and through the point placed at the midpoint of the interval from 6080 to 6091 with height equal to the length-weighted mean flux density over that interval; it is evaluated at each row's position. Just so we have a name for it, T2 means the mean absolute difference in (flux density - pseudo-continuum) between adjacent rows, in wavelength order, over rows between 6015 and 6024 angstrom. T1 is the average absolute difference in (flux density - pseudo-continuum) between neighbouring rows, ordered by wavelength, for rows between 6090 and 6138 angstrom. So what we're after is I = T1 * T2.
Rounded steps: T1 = 0.55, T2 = 0.317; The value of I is 0.17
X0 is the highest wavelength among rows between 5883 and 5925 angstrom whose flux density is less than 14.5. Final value 5924.74 angstrom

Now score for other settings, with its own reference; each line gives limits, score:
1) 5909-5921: 0.018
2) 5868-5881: 0.027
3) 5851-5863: 0.005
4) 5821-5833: 0.041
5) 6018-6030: 0.019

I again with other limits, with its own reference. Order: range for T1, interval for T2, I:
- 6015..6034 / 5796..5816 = 0.09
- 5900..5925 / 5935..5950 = 0.11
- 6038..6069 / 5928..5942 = 0.07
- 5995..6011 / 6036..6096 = 0.08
